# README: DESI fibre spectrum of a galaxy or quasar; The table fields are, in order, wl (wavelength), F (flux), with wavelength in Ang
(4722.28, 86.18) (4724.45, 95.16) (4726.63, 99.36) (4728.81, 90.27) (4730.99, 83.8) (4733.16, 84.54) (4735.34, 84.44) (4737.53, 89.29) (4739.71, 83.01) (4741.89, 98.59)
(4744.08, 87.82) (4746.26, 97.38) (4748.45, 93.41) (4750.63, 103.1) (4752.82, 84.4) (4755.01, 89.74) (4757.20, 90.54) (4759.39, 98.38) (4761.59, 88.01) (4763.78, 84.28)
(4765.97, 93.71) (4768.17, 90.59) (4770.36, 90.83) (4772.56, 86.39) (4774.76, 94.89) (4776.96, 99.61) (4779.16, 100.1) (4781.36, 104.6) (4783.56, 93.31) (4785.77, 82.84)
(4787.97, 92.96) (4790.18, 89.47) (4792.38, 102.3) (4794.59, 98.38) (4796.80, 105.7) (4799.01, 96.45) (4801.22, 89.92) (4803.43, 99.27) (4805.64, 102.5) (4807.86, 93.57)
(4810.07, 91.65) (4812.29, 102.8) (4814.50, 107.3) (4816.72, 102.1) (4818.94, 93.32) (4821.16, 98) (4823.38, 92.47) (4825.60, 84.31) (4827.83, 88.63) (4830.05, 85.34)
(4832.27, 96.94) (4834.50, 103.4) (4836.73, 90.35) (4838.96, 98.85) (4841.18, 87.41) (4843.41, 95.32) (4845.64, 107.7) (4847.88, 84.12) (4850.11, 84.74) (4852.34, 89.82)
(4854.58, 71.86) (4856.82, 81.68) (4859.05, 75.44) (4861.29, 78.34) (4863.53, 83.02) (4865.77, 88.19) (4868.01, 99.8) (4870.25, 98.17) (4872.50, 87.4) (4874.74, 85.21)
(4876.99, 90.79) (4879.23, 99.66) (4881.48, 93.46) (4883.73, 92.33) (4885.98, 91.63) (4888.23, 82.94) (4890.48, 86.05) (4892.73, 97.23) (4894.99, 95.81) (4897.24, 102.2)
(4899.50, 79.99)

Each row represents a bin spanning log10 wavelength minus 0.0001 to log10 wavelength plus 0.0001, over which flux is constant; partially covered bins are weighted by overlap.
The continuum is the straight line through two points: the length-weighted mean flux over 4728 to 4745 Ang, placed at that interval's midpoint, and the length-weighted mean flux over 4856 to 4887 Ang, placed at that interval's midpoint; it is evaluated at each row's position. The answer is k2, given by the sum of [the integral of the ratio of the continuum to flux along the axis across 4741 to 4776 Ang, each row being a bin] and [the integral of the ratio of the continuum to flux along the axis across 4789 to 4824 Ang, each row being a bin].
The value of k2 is 65.2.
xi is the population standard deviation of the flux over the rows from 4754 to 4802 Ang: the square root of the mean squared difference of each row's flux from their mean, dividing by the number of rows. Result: 6.2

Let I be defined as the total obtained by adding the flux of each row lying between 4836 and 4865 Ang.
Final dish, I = 1129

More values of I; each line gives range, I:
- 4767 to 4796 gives 1226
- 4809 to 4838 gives 1237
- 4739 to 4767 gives 1192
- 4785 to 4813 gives 1248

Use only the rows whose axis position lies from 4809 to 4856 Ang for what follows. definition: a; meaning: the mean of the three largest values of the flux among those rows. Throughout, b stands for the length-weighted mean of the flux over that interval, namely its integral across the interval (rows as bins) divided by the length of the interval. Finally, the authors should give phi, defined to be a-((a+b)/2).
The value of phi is 6.5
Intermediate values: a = 106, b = 93.1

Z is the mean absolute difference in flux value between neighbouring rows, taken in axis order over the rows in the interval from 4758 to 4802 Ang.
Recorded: 6.6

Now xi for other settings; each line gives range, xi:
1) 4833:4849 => 8.0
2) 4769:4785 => 5.7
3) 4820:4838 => 6.2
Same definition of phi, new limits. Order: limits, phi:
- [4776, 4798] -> 3.6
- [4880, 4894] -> 1.7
